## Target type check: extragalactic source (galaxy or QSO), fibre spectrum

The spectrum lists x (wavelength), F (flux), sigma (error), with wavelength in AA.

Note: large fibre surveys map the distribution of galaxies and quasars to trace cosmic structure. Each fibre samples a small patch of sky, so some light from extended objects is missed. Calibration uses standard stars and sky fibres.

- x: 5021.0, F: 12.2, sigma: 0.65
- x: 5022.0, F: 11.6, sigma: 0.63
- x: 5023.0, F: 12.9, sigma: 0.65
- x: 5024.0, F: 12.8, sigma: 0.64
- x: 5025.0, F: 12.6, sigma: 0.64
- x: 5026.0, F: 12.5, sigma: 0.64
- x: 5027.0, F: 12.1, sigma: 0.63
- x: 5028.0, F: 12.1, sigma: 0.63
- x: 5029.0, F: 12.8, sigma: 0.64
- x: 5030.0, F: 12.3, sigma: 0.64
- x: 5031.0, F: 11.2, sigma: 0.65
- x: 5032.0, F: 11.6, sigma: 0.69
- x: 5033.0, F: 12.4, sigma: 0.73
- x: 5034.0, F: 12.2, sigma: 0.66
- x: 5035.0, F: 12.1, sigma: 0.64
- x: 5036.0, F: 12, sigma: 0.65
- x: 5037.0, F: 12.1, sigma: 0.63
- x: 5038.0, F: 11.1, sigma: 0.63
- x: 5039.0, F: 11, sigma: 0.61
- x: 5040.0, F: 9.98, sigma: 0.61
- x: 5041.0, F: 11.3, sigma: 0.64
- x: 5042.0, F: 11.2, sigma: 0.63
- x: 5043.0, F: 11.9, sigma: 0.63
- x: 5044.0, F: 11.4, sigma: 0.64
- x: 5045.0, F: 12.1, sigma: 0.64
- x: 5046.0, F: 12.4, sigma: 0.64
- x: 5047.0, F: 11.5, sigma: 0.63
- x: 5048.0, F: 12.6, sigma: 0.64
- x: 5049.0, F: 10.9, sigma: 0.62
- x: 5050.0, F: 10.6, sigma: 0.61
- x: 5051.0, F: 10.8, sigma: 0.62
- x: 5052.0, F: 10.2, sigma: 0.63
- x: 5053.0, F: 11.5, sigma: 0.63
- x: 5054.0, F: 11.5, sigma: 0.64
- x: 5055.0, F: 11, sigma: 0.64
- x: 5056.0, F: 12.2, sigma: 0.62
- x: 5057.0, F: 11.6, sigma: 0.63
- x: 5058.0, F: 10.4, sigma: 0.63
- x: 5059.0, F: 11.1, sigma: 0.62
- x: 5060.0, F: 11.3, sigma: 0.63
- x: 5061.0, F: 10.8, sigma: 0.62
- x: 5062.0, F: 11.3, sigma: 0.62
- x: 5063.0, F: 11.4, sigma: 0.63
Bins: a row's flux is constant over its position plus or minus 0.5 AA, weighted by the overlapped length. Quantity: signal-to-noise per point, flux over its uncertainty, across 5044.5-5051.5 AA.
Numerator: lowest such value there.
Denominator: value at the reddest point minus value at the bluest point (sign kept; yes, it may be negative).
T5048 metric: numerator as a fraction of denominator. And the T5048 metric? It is -11.7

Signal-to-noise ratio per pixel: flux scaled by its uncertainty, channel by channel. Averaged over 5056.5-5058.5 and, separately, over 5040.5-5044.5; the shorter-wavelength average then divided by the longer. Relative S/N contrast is 1.03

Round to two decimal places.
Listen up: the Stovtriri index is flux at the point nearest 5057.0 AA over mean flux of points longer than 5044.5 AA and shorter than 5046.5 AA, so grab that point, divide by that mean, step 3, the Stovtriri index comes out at 0.95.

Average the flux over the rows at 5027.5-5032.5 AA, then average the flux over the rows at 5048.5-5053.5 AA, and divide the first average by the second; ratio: 1.11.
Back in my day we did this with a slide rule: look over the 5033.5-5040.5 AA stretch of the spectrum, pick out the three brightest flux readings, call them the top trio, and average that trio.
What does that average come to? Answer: 12.1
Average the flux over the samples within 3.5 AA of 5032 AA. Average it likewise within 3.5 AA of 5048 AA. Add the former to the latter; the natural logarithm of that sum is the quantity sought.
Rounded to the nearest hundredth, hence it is 3.16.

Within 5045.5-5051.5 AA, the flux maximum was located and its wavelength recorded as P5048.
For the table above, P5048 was 5048.0 AA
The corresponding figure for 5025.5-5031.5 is 5029.0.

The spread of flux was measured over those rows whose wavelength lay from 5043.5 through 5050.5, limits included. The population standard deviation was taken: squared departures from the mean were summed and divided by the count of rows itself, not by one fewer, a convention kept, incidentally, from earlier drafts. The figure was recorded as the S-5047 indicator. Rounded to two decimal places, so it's 0.70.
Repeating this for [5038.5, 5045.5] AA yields 0.64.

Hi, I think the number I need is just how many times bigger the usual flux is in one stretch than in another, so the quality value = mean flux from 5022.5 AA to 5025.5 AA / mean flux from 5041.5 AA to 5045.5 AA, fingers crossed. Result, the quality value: 1.10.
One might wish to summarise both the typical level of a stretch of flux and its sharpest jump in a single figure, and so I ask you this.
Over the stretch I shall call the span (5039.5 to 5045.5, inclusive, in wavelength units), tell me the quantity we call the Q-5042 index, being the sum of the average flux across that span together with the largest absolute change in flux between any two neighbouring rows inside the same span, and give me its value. 12.6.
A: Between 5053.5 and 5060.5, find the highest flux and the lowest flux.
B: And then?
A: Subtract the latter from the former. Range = 1.8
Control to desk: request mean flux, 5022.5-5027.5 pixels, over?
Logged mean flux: 12.6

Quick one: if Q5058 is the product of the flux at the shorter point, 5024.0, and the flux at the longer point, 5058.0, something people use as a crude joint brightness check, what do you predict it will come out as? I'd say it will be 133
